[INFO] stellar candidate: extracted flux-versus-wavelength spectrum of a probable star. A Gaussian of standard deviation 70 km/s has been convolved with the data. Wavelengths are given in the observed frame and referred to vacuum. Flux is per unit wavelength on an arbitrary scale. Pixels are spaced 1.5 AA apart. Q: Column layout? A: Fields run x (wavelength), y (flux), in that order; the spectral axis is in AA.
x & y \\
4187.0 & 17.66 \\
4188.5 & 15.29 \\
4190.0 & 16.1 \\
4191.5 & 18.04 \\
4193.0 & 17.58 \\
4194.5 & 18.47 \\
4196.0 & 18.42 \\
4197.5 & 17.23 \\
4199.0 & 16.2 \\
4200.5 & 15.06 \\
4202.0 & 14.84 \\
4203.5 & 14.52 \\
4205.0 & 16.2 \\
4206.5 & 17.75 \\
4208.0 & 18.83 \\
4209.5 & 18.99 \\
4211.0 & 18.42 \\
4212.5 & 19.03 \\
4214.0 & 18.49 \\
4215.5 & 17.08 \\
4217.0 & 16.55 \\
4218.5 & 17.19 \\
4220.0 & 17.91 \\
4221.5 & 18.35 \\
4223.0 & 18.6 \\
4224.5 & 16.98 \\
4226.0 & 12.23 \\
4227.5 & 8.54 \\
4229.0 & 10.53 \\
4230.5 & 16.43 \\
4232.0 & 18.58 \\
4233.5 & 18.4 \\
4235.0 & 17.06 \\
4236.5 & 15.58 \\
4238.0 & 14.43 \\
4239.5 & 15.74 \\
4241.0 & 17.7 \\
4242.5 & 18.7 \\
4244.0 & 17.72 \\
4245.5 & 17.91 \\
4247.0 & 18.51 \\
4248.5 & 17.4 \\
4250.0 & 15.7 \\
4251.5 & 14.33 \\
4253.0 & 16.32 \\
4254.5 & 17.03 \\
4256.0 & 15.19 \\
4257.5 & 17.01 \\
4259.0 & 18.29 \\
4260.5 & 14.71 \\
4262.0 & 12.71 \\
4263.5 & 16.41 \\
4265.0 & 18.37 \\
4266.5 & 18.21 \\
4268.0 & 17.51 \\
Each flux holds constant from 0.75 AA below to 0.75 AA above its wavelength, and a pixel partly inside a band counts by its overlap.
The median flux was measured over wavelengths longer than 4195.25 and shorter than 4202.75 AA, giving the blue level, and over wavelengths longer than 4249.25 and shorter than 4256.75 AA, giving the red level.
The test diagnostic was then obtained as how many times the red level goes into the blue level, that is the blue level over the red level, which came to 1.03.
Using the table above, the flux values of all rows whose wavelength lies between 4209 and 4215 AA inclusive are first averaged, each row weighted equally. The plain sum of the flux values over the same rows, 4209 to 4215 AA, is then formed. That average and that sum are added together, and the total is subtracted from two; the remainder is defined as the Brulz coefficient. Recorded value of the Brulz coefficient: -92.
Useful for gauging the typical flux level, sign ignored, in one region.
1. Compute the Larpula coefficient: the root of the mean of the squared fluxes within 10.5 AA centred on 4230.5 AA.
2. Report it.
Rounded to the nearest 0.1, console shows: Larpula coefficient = 15.0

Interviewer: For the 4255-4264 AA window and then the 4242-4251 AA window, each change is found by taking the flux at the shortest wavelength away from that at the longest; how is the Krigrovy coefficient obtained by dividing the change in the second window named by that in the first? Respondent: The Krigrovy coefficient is -2.5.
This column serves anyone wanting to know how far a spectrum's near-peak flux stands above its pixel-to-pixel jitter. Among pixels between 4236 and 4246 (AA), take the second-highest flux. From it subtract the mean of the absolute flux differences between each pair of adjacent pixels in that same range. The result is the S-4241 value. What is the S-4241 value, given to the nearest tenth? 16.8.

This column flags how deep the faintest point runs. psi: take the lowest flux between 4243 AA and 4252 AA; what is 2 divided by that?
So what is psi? 0.140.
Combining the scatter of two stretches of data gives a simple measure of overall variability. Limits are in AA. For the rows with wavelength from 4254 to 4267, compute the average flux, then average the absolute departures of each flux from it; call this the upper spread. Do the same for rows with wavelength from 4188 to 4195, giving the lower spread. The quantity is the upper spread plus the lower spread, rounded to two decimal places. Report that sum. 2.62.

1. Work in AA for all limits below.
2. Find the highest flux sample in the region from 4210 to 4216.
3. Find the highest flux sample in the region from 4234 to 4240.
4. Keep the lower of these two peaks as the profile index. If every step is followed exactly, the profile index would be 17.1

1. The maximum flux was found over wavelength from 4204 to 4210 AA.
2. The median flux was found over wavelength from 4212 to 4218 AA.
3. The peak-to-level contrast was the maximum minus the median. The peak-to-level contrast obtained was 1.2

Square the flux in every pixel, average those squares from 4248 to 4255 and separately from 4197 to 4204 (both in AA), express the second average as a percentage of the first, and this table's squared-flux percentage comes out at 93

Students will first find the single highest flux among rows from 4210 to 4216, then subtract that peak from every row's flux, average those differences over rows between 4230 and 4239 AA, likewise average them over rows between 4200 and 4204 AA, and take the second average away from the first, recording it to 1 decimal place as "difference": 1.9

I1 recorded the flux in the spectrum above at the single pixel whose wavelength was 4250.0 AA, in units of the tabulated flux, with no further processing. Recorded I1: 15.7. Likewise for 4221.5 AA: 18.35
